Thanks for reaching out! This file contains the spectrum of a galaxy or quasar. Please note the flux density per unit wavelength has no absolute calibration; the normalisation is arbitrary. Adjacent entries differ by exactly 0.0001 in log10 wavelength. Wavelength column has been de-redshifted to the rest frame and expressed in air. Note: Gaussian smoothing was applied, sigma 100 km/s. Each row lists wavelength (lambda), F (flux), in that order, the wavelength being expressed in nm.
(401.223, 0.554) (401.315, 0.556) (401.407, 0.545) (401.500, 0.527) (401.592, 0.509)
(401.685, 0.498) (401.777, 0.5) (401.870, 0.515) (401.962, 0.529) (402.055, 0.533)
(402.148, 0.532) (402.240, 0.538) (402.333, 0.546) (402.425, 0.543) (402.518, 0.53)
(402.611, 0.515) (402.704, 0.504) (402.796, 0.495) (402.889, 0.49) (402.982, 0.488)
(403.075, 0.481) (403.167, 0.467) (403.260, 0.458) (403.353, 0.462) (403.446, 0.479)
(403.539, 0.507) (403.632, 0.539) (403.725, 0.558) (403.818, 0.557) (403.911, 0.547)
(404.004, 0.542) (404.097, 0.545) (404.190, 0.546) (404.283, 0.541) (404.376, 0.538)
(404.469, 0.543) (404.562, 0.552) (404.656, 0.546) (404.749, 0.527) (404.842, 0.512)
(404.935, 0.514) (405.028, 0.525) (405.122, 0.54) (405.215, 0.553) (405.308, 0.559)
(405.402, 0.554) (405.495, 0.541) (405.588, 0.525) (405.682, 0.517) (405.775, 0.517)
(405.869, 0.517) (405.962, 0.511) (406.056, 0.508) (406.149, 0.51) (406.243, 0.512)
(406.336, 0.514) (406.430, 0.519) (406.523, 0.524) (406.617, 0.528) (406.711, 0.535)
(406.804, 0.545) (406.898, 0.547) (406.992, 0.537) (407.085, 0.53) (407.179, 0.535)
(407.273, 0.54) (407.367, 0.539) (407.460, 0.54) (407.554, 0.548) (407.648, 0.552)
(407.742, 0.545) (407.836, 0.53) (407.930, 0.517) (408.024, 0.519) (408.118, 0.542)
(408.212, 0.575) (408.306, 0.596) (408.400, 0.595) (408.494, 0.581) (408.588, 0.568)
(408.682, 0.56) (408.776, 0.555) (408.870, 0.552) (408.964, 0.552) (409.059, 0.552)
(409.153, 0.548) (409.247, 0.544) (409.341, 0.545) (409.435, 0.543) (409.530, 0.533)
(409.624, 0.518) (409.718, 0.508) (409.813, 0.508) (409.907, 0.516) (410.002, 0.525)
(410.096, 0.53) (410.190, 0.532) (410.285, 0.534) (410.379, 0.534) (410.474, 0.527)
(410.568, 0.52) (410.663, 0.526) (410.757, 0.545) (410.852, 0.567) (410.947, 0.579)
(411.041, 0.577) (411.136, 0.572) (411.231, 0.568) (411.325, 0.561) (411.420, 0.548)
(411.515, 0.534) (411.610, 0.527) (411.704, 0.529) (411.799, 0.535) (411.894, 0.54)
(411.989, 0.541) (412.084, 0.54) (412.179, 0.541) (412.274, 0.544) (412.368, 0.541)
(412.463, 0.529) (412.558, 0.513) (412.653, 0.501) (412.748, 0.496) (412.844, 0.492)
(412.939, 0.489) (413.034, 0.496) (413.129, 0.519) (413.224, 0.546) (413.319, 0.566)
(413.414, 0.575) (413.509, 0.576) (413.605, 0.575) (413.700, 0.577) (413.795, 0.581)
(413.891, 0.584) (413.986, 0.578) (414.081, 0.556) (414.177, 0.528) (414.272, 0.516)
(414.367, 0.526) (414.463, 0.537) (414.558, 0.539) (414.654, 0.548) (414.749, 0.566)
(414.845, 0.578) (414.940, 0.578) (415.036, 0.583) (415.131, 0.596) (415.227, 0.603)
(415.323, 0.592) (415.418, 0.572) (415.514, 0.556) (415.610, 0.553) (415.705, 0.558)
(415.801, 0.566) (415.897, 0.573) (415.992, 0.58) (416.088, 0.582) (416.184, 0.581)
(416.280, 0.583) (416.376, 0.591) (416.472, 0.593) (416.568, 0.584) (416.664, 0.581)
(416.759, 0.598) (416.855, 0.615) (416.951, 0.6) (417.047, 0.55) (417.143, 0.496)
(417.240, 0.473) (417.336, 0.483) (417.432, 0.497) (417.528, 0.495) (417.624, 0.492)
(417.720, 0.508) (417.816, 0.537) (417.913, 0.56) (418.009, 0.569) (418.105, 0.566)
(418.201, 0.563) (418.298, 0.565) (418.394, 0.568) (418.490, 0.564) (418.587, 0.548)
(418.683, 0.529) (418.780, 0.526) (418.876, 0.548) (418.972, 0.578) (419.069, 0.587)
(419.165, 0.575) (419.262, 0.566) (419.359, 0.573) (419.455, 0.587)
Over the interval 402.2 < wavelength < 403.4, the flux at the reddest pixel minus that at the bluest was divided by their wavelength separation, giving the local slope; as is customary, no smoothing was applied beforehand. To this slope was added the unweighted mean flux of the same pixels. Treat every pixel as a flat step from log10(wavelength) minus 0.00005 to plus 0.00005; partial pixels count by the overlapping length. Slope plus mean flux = 0.433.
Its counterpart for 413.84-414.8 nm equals 0.527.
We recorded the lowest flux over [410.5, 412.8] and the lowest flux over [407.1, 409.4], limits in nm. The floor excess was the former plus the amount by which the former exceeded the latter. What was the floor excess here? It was 0.475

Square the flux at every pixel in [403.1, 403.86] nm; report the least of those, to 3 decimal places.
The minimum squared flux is 0.210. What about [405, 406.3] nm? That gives 0.258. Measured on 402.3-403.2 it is 0.218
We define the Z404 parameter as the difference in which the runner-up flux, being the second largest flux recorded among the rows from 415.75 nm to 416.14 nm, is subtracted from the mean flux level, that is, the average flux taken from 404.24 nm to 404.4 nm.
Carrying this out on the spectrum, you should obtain -0.040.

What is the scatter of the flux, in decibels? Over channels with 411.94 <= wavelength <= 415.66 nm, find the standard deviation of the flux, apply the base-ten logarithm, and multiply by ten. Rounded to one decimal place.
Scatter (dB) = -15.1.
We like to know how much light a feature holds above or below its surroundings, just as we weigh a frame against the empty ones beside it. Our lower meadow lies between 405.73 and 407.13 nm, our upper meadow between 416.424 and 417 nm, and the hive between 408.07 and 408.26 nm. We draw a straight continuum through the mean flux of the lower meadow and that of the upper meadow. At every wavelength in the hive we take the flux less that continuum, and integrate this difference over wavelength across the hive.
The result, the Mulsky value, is 0.0043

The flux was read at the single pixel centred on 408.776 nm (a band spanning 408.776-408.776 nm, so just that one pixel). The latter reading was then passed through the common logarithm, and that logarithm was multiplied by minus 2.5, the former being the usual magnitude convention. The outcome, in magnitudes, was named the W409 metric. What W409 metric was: 0.639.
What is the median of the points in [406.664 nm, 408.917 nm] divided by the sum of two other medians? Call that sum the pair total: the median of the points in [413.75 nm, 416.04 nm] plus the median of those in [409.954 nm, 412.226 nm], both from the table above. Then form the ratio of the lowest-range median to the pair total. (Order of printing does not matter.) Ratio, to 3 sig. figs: 0.493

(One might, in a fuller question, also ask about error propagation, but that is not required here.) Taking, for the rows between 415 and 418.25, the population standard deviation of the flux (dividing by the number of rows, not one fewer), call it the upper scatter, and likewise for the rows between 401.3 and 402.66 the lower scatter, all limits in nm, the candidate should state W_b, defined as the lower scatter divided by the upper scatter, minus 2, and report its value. -1.57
